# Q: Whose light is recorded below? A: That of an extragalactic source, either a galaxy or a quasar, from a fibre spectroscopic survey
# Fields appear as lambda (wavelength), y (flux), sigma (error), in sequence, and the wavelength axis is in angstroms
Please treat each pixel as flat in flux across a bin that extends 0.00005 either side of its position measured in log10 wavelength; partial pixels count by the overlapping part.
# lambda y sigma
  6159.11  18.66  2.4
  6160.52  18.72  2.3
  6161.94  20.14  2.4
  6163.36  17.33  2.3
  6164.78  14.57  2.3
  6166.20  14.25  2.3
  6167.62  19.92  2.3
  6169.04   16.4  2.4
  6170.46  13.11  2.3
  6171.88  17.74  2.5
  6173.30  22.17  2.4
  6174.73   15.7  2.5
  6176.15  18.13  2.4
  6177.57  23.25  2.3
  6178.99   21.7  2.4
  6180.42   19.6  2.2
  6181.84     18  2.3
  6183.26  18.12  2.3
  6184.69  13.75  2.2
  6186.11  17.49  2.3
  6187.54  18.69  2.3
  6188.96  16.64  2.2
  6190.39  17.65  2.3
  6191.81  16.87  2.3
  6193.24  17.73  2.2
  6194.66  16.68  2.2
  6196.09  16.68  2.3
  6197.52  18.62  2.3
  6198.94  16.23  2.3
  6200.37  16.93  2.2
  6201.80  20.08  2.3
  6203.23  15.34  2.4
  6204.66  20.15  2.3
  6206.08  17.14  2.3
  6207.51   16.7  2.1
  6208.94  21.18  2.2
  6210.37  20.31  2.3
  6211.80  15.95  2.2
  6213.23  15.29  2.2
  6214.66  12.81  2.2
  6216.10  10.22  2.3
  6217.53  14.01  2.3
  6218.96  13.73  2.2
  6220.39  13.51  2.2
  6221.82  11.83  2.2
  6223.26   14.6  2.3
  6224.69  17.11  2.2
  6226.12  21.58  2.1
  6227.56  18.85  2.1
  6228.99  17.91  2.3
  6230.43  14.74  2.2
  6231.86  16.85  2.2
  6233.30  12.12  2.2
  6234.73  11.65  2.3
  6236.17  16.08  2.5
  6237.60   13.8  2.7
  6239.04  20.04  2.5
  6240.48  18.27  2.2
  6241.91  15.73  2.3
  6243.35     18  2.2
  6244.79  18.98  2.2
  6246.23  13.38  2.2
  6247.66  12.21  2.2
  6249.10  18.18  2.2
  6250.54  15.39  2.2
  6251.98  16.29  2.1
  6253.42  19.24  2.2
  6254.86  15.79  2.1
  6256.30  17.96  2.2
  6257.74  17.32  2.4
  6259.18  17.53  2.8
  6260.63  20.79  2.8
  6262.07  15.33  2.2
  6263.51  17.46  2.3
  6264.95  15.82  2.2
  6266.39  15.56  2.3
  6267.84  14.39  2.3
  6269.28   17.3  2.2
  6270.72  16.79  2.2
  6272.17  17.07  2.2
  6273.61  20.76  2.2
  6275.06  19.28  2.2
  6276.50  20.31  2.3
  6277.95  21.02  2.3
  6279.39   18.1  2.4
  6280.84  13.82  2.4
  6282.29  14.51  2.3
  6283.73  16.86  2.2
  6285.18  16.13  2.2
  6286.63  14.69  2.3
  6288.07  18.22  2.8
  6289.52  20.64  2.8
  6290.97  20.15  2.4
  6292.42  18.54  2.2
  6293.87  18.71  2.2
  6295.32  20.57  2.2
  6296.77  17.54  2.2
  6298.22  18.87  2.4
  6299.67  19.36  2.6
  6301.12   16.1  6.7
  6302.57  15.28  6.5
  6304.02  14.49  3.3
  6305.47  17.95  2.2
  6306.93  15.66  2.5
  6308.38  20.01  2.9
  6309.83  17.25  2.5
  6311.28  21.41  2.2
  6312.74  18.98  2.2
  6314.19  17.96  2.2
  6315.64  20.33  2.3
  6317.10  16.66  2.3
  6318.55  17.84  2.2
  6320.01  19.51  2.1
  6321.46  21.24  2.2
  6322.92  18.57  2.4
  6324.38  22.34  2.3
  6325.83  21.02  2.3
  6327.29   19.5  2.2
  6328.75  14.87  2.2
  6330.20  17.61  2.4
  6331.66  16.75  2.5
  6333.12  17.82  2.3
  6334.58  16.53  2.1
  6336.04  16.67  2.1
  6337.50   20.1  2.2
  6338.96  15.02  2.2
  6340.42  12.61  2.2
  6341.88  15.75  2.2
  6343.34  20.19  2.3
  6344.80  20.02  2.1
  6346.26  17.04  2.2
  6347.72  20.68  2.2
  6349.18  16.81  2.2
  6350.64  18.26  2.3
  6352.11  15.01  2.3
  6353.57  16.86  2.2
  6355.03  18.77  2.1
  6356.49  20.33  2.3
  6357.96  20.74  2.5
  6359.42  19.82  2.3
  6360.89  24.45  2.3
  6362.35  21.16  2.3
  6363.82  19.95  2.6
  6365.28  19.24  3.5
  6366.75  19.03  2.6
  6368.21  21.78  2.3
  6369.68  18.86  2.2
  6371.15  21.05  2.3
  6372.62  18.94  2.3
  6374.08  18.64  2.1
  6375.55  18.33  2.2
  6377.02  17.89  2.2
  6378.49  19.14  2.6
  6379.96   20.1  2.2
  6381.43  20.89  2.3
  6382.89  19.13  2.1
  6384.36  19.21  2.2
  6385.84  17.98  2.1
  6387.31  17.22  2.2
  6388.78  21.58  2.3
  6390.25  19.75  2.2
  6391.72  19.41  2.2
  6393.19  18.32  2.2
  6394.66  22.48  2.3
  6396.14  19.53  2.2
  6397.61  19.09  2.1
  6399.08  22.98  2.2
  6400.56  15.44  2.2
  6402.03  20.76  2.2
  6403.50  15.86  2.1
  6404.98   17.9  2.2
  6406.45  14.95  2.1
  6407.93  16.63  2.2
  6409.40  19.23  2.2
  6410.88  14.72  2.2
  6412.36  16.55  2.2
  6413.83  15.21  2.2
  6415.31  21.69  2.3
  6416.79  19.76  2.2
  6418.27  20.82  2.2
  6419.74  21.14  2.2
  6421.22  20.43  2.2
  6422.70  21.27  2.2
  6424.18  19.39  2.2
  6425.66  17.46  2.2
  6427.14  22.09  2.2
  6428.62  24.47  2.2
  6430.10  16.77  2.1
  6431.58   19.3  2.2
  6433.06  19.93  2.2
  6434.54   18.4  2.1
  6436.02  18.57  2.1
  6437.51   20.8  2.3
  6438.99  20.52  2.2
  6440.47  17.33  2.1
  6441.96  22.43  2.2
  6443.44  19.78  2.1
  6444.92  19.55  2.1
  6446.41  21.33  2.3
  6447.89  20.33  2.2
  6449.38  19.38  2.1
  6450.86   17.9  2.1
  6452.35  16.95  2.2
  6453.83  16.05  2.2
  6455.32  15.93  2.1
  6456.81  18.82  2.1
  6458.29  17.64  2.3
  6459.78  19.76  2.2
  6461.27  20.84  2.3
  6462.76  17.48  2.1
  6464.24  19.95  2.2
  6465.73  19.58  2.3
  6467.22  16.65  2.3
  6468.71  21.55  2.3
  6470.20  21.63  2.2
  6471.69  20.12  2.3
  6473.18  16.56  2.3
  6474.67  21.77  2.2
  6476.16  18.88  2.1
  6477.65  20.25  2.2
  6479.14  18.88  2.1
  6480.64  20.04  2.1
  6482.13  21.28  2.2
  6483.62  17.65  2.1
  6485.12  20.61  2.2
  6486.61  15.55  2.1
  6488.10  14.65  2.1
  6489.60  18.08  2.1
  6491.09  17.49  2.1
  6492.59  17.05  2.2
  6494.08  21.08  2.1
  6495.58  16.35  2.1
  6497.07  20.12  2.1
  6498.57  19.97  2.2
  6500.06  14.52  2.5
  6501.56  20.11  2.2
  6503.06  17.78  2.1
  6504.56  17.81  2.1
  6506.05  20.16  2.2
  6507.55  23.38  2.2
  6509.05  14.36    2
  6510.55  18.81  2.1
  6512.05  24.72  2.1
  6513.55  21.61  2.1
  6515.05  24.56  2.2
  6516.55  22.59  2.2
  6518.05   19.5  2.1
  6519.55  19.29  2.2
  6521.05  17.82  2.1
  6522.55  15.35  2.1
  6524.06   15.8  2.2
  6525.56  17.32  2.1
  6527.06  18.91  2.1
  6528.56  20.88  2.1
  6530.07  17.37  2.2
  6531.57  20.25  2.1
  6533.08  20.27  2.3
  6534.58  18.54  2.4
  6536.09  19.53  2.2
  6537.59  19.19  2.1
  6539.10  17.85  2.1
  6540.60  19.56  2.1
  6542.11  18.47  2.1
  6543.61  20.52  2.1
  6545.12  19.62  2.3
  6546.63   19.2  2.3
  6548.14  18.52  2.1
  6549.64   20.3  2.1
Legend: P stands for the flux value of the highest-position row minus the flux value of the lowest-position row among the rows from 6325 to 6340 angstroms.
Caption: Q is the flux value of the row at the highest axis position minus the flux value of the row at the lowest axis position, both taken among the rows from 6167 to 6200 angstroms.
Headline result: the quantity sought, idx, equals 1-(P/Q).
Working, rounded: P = -6.0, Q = -3.7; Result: -0.63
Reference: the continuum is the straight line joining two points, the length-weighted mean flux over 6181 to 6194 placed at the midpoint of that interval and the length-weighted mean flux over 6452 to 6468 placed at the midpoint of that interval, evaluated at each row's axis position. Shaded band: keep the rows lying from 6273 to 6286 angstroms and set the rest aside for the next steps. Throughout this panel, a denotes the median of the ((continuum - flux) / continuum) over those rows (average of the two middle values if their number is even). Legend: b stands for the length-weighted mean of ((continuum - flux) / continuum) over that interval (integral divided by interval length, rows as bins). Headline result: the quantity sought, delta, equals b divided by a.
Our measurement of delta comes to 0.47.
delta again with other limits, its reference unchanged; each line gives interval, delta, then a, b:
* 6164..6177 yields 0.29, 0.05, 0.01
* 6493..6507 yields 0.22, -0.09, -0.02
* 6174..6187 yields 1.35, -0.05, -0.07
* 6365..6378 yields 1.35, -0.06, -0.08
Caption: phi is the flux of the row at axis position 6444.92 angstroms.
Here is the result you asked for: 19.55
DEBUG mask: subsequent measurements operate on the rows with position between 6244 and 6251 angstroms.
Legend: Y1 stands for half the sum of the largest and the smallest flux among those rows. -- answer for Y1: 15.6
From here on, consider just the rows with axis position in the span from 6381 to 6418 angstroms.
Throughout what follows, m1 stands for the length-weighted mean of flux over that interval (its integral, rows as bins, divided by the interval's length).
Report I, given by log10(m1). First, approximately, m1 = 18.7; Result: 1.27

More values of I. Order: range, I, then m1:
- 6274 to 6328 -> 1.26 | 18.4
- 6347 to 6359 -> 1.27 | 18.5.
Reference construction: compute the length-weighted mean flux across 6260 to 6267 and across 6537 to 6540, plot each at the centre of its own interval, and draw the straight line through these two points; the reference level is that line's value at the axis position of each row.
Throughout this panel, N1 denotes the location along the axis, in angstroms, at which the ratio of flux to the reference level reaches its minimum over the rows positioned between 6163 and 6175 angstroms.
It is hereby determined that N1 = 6170.46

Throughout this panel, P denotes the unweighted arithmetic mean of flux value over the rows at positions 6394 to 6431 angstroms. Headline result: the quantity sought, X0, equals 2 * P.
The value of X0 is 38.1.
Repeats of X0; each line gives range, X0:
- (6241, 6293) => 34.4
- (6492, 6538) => 38.4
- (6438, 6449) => 40.4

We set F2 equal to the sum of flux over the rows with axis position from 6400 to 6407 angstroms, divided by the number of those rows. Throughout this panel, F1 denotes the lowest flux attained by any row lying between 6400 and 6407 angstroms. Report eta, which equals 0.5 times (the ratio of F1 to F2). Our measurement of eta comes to 0.44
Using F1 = 14.95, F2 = 17.0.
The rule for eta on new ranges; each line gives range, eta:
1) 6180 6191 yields 0.39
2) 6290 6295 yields 0.48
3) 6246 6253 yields 0.40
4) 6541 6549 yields 0.48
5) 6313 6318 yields 0.45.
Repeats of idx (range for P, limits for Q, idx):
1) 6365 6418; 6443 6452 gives 1.28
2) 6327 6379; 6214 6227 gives 1.04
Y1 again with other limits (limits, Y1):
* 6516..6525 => 19.0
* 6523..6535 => 18.3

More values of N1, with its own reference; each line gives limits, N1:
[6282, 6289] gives 6282.29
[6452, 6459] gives 6455.32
